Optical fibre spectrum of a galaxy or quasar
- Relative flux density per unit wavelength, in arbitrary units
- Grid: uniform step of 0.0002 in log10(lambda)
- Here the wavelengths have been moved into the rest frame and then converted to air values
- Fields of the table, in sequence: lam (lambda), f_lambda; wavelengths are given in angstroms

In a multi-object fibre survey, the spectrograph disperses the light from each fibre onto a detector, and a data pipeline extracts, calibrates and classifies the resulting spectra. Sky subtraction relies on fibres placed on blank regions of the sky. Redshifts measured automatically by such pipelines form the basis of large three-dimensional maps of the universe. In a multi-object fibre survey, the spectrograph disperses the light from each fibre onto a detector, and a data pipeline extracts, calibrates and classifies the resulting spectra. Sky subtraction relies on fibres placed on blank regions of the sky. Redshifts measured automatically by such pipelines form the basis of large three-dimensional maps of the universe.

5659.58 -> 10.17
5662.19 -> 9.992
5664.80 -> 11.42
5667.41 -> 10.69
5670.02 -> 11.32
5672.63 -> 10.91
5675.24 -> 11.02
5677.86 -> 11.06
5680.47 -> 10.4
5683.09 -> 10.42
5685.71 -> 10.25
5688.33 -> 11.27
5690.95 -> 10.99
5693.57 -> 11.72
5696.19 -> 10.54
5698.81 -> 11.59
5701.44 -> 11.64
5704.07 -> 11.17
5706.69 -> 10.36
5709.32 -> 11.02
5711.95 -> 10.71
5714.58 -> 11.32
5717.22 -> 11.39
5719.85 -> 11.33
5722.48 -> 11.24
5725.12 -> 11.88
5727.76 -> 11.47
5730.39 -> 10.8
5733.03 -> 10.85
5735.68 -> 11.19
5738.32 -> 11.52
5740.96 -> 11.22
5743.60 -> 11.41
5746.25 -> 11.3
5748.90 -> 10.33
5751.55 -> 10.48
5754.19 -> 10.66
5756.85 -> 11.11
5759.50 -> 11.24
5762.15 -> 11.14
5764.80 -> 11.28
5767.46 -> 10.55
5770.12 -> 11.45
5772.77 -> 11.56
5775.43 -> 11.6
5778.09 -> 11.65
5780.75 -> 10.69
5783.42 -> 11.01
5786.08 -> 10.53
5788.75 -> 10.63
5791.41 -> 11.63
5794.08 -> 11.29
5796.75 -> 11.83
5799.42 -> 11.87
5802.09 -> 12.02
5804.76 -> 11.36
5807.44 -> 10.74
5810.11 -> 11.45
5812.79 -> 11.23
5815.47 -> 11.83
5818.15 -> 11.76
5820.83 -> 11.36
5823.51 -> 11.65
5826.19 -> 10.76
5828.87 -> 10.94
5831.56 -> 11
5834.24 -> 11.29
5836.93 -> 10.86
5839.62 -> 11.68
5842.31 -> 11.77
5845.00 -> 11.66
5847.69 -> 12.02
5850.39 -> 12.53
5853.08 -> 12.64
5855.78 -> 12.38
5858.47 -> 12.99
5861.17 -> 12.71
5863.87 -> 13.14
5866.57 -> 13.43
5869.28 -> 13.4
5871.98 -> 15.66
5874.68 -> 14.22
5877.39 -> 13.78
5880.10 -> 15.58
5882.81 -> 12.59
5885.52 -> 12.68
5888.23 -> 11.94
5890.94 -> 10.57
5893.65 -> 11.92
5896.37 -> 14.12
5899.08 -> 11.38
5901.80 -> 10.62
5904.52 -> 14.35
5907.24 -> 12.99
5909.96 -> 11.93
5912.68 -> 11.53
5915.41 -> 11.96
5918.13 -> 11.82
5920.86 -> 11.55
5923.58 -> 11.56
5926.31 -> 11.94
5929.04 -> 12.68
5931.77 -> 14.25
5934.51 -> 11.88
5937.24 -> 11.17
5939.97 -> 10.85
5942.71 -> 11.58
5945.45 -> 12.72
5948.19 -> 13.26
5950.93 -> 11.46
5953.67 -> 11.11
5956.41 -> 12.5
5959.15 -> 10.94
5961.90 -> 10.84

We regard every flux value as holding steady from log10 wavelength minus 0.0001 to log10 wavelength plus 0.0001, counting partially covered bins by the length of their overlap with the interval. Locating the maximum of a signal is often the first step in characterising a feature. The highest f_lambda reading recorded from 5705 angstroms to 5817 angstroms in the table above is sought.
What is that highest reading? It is 12.02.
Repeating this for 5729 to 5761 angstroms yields 11.52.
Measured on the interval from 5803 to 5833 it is 11.83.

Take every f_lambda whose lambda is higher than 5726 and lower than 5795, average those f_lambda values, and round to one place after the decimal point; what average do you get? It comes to 11.1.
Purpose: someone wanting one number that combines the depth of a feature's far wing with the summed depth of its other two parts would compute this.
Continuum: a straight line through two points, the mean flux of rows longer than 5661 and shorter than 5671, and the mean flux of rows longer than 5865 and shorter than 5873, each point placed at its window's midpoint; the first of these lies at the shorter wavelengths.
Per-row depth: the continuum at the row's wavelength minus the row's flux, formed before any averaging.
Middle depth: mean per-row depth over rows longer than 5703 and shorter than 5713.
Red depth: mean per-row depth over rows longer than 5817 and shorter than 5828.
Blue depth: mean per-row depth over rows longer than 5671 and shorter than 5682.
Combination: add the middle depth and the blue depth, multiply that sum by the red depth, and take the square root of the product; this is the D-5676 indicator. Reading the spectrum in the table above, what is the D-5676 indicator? 1.3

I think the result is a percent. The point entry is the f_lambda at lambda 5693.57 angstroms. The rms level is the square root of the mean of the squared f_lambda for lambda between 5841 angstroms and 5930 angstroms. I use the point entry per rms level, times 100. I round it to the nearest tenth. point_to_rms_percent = 92.5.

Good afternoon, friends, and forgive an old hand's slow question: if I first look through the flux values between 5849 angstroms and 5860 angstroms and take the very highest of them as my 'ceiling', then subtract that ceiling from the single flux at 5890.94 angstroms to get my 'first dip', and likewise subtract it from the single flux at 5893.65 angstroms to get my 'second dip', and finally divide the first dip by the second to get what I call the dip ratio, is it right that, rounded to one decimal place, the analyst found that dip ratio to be 2.3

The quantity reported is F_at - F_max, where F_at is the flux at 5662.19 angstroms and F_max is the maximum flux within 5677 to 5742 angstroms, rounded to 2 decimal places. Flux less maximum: -1.89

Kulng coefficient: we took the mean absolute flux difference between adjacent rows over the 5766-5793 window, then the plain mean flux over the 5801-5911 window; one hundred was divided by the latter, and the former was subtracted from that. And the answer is 7.71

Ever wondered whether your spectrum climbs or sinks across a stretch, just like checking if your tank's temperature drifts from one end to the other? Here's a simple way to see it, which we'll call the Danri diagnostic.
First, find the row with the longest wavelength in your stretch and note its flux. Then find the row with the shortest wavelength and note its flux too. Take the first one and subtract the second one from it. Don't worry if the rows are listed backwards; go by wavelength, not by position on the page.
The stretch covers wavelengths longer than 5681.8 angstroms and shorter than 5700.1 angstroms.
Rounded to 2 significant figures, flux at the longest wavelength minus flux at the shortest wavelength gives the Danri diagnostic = 1.2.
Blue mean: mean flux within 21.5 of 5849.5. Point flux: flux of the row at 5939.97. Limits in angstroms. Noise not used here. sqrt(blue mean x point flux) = 11.5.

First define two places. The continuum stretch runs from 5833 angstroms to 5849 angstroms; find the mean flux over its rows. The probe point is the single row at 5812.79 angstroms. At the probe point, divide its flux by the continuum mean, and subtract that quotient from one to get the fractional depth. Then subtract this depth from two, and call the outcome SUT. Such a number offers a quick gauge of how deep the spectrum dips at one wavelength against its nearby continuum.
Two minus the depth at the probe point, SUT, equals 1.97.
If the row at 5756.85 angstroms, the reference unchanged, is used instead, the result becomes 1.96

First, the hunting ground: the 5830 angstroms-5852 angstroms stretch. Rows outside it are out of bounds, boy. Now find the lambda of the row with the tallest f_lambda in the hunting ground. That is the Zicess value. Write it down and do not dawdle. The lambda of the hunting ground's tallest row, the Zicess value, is 5850.39 angstroms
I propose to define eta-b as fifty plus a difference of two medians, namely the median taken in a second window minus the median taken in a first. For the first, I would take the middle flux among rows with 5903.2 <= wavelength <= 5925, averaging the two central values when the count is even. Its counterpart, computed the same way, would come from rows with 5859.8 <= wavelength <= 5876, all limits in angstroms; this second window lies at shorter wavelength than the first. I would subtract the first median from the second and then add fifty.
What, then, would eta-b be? 51.5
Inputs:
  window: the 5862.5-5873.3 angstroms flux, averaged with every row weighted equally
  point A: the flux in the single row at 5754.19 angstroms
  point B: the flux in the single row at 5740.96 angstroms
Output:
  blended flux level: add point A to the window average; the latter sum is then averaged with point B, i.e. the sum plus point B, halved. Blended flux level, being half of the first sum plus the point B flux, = 17.9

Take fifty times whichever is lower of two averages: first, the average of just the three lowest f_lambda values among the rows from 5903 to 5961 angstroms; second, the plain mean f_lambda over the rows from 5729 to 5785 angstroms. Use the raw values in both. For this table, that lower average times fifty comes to 548.3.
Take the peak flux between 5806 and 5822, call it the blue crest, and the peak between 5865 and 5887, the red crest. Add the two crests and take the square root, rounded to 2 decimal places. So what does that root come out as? 5.24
